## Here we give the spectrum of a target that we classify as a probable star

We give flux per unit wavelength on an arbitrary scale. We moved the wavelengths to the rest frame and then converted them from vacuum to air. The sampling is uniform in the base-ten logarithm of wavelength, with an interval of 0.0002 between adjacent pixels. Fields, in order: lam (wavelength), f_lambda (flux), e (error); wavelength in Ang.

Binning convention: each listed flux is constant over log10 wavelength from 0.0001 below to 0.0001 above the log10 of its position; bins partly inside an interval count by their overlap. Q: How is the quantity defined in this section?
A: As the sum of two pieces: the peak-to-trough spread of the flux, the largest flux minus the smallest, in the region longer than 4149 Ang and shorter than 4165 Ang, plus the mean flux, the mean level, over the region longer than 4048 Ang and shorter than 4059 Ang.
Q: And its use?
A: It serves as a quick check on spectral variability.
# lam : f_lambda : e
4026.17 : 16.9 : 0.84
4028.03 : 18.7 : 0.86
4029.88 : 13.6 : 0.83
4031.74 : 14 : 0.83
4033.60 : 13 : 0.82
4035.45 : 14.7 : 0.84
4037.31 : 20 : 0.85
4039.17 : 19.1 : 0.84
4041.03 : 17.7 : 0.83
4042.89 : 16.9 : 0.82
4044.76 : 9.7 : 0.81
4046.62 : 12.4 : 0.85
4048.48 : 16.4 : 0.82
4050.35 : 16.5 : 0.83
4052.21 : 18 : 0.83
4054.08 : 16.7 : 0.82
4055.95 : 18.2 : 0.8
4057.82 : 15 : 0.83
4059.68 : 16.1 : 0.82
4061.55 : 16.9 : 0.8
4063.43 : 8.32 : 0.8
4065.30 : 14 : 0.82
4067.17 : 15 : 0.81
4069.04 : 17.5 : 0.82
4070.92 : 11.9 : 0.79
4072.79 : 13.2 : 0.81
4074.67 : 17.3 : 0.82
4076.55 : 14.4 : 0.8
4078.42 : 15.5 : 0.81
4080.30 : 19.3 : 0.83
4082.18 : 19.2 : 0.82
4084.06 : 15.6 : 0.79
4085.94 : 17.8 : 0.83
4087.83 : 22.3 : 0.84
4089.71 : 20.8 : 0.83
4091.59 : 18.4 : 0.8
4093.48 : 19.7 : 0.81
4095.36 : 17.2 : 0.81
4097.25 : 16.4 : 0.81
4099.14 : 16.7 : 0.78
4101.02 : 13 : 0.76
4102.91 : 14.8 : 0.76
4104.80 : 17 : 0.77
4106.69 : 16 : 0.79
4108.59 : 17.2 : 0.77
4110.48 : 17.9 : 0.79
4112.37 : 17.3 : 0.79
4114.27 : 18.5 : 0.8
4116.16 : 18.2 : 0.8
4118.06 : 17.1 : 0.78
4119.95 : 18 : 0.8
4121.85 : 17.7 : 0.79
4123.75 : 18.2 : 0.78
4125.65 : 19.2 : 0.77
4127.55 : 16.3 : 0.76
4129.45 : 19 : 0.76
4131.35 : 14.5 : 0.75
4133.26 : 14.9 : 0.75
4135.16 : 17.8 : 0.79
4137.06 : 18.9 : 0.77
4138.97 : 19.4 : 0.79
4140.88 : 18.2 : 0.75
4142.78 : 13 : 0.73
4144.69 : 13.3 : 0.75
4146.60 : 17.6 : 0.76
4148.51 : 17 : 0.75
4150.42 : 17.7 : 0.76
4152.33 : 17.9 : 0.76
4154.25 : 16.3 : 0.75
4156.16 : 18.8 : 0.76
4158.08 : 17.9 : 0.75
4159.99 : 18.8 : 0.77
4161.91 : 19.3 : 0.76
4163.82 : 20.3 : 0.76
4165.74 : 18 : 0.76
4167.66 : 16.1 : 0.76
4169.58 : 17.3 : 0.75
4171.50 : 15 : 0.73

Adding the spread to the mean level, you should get 20.8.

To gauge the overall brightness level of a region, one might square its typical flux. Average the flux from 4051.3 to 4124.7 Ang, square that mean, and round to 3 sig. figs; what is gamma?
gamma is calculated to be 280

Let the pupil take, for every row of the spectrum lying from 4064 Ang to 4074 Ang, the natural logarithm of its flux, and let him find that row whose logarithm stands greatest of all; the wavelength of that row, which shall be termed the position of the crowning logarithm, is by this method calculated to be 4069.04 Ang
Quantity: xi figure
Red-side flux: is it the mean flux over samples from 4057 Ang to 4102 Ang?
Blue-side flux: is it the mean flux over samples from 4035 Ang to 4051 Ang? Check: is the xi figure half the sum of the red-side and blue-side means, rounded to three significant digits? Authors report 16.1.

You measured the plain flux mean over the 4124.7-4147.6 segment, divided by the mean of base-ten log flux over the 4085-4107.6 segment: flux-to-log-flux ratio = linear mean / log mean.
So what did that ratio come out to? 13.6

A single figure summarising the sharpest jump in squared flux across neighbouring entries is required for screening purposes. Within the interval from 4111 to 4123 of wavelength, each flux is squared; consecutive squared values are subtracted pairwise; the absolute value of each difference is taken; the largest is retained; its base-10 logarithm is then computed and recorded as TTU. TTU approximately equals 1.63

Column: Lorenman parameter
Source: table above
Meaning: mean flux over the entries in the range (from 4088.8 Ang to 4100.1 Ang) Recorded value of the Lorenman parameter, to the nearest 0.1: 18.2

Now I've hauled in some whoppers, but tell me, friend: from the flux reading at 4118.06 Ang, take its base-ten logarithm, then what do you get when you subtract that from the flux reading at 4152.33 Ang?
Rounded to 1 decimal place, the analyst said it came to 16.7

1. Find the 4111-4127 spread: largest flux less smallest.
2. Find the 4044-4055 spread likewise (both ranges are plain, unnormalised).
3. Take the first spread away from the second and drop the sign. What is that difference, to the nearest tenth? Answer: 6.2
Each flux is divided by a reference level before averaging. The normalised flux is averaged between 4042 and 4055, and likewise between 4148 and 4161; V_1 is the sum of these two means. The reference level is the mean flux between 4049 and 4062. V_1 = 1.97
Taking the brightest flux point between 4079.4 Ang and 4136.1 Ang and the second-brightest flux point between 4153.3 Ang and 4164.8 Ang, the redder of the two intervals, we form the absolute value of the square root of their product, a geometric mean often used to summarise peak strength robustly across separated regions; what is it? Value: 20.7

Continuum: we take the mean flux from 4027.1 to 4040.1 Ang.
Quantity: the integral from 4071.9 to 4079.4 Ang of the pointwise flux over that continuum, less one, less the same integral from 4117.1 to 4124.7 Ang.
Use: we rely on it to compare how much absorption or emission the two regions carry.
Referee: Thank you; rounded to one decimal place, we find -1.2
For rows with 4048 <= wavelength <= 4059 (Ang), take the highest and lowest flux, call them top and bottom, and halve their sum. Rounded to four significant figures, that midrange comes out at 16.60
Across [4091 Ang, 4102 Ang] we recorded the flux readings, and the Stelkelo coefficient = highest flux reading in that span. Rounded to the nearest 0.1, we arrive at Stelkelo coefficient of 19.7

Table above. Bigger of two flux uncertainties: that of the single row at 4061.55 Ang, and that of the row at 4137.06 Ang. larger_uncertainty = 0.80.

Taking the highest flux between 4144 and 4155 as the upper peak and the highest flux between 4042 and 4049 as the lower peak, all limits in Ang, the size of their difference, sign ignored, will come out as 1.0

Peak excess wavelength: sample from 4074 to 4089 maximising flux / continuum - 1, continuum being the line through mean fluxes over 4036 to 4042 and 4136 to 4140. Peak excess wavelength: 4087.83 Ang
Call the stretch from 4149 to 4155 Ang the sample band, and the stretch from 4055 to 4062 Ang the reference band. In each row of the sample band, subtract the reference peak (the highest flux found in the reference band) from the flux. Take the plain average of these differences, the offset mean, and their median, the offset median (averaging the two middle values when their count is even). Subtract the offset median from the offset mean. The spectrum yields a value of -0.4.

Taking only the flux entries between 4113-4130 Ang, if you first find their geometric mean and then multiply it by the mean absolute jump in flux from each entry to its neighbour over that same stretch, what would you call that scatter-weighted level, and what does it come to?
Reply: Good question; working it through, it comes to 22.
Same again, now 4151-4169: 26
